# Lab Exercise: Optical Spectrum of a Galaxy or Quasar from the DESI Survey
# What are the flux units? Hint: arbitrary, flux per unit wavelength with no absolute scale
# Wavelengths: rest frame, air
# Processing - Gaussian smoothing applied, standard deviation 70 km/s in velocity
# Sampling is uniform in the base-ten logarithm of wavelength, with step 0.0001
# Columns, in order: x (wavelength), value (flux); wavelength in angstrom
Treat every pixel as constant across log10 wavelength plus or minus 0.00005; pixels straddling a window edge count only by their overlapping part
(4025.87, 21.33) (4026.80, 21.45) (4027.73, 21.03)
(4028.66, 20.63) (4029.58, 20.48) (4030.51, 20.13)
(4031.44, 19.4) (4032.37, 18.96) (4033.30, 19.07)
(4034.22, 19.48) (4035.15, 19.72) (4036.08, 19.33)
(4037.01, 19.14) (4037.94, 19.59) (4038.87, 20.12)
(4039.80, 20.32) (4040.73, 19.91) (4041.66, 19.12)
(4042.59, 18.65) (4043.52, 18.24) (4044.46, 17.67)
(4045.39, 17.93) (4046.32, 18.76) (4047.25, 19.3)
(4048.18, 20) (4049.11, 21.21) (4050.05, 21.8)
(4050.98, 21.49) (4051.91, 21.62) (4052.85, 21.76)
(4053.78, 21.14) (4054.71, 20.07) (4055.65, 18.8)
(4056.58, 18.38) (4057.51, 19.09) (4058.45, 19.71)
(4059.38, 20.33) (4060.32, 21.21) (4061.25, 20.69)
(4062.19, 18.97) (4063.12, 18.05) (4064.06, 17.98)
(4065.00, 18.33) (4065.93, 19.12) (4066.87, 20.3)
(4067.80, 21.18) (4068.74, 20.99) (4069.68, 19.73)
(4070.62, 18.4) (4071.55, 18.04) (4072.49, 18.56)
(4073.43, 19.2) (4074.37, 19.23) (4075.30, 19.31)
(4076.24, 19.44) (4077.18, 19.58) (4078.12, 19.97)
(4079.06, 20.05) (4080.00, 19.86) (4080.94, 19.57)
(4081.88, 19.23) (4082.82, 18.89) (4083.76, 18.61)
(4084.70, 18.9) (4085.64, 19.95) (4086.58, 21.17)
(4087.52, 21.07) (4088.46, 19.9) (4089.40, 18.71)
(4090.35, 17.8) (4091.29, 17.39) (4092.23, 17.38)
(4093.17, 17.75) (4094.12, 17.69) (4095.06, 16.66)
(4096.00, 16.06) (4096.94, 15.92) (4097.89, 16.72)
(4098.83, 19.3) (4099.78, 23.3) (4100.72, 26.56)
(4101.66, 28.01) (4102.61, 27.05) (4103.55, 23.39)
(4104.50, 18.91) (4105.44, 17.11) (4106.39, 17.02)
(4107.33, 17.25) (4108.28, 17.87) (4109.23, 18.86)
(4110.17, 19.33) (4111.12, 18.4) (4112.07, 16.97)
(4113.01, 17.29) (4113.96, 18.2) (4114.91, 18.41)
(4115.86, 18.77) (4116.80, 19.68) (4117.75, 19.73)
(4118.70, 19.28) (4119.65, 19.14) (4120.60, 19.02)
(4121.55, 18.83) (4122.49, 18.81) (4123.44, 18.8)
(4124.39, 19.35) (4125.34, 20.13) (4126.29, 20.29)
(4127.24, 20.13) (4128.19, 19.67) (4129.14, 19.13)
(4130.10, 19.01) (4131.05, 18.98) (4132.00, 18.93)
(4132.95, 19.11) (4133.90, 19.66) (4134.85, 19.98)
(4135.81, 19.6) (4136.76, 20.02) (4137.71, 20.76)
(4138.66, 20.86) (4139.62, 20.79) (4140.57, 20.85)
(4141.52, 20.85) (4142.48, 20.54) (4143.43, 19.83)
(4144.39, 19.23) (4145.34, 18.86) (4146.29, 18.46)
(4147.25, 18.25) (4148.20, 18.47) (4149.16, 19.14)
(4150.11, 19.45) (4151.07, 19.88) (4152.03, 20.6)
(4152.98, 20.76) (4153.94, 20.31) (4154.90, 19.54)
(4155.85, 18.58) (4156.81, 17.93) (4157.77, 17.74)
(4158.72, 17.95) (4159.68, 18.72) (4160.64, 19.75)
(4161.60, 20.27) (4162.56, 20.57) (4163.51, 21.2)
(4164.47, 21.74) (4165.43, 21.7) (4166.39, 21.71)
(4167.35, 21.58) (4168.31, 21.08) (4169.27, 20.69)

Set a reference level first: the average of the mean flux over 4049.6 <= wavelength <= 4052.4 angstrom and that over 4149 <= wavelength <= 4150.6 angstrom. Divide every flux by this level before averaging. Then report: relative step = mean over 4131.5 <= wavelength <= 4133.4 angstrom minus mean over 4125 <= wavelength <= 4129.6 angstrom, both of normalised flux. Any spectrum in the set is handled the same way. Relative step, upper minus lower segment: -0.04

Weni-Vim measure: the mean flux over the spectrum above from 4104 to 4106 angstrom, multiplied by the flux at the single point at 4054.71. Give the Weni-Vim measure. 361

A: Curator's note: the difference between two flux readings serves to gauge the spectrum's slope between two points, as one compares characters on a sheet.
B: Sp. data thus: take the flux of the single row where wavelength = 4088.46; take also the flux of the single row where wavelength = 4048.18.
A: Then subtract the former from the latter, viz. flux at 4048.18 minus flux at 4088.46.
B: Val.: 0.1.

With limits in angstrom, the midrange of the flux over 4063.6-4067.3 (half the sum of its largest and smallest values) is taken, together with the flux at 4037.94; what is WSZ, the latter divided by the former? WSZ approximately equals 1.02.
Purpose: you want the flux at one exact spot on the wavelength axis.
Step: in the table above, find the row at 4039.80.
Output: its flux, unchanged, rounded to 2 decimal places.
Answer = 20.32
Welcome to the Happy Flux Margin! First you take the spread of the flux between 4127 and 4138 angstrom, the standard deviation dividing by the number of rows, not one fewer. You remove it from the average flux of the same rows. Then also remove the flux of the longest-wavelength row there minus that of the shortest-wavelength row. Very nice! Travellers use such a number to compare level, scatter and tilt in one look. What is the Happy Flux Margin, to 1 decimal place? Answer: 18.4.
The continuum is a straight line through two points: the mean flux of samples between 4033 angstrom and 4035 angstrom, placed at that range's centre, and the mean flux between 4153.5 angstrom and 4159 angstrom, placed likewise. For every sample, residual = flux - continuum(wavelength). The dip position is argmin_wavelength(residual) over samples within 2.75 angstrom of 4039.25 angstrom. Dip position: 4037.01 angstrom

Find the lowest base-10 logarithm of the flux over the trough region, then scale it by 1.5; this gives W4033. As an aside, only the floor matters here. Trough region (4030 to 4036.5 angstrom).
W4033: 1.92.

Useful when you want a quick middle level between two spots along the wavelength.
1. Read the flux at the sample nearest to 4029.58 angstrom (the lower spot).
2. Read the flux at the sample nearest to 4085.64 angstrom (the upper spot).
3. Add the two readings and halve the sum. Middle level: 20.2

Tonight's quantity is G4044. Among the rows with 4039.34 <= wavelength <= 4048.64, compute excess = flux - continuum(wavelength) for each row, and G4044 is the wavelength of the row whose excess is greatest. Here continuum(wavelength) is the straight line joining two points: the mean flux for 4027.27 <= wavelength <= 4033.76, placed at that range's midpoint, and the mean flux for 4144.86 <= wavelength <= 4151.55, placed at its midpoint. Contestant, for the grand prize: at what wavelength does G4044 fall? 4039.80 angstrom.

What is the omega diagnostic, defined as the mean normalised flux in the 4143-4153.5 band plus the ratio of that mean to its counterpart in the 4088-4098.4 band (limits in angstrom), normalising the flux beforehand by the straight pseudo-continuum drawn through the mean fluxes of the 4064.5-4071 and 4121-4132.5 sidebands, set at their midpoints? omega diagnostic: 2.14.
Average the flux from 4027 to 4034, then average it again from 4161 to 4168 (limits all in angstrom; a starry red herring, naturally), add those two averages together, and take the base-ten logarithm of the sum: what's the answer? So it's 1.62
